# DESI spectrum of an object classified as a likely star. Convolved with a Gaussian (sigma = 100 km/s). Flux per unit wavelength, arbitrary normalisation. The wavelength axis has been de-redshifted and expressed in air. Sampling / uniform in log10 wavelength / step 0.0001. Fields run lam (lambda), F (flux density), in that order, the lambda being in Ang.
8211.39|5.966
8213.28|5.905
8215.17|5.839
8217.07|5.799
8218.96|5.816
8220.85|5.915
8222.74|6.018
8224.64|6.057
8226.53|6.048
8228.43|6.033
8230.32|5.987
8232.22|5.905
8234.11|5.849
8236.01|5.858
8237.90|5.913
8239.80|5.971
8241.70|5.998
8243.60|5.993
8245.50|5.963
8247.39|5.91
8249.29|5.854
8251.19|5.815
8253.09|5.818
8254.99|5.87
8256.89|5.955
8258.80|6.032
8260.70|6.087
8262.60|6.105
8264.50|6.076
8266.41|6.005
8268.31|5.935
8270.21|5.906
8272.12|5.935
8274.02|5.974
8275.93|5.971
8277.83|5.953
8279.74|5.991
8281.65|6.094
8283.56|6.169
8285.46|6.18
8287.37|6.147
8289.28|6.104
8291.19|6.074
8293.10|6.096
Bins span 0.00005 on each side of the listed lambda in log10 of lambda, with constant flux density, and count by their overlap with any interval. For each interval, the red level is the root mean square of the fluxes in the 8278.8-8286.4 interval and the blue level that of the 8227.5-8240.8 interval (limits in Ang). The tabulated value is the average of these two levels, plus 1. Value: 7.02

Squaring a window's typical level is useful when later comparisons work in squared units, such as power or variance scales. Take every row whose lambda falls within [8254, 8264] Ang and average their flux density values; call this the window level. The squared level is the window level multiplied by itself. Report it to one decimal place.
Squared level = 36.1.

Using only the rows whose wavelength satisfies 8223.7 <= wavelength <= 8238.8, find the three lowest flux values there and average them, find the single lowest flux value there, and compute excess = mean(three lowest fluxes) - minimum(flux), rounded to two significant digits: 0.022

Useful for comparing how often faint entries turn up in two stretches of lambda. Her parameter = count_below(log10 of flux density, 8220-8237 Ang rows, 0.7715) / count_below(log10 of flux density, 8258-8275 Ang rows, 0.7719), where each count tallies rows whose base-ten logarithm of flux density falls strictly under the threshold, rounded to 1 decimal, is 3.0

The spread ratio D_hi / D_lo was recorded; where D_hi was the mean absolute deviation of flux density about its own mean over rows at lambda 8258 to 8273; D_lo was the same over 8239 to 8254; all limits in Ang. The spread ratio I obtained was 1.0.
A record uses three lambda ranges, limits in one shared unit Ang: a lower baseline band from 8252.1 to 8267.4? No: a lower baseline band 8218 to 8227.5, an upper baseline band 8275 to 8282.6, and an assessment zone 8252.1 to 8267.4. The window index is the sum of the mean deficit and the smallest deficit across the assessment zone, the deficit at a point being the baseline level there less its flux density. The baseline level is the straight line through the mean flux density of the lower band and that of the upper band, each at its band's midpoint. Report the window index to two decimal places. -0.11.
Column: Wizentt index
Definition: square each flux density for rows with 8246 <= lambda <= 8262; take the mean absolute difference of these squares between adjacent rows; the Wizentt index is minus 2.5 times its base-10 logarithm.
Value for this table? 0.52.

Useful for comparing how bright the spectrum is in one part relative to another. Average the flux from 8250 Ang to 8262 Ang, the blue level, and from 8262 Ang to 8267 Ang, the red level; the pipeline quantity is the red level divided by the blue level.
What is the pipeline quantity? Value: 1.02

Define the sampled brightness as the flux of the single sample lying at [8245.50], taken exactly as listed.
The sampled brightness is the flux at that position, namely 5.963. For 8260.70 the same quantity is 6.087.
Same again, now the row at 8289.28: 6.104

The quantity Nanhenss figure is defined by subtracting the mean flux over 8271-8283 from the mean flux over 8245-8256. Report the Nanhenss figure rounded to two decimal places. -0.11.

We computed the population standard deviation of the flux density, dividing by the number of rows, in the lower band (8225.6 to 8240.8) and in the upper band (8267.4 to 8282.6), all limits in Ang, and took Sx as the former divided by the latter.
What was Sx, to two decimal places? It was 1.33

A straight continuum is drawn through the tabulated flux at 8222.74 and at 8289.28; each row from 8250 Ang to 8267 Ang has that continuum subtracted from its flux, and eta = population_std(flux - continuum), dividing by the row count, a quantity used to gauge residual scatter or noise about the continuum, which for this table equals 0.10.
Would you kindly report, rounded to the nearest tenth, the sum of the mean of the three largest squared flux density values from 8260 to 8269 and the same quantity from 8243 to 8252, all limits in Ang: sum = 72.5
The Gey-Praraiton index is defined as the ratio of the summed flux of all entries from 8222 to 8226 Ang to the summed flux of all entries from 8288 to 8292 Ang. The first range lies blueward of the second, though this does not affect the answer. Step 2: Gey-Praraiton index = 0.99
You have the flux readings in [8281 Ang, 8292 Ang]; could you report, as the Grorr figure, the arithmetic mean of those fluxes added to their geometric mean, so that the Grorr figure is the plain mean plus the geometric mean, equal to 12.3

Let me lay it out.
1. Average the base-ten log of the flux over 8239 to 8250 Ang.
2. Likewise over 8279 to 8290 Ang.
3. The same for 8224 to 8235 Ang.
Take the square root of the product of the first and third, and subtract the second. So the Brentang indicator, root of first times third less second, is -0.011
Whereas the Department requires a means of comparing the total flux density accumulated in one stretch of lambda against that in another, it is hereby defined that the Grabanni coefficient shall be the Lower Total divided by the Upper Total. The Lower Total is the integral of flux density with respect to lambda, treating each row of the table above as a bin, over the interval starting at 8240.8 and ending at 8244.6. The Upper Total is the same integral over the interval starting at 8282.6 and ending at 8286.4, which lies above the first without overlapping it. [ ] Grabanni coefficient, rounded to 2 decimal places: 0.97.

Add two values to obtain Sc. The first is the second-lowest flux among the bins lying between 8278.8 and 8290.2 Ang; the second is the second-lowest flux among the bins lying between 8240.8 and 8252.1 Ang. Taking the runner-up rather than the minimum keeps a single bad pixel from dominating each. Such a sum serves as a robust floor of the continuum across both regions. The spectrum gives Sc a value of 11.9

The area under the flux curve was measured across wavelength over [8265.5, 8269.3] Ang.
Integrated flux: 22.73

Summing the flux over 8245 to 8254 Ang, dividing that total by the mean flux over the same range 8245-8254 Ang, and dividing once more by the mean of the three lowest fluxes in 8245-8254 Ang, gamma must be 0.858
